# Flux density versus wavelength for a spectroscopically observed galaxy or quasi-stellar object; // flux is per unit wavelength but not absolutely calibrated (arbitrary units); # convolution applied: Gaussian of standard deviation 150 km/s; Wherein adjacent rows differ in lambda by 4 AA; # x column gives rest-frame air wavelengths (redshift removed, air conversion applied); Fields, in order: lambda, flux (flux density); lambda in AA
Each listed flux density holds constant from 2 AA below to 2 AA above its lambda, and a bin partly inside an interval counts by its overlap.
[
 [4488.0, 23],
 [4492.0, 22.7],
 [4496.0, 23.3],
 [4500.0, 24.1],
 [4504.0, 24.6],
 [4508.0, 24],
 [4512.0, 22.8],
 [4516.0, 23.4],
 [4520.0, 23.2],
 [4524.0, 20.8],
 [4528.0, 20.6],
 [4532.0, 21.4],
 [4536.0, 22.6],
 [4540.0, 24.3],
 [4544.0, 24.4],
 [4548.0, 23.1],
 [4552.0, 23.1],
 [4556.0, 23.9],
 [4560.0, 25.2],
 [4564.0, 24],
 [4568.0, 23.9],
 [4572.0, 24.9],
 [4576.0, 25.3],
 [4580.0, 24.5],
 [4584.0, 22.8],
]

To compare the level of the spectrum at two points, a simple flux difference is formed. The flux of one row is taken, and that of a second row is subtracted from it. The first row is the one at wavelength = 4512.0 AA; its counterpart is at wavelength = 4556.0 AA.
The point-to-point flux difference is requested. -1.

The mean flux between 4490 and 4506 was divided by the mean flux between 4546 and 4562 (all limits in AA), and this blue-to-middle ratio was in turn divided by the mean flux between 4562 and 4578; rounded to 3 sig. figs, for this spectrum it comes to 0.0405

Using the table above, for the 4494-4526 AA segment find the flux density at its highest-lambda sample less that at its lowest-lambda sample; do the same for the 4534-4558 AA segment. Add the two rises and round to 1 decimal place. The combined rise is -1.2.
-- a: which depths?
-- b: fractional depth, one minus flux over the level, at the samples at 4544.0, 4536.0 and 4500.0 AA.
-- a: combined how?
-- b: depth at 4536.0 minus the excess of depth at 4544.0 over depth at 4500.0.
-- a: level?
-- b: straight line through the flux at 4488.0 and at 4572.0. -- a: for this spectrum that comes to 0.032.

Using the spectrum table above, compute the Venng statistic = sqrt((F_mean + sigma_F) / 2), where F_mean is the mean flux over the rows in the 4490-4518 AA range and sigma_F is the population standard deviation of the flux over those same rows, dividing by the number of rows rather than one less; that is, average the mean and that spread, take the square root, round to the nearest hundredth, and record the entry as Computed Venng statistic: 3.48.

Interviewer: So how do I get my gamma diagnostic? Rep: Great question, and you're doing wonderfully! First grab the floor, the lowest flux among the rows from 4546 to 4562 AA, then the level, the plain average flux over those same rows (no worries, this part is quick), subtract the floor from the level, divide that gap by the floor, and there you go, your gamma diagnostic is 0.031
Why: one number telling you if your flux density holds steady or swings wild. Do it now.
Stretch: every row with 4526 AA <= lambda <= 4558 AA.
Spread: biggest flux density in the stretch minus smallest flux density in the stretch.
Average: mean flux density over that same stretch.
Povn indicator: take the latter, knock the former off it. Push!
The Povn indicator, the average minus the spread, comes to 19.1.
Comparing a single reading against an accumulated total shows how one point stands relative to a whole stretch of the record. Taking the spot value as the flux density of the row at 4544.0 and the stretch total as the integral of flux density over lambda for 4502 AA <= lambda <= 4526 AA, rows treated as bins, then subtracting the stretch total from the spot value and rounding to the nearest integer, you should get -531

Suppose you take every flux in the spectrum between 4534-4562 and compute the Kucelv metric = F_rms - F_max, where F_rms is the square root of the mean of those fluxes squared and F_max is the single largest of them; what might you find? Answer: -1.4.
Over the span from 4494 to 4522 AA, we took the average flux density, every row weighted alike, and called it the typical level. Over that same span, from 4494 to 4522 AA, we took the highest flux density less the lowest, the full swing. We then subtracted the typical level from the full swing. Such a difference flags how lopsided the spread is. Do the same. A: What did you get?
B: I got -21.8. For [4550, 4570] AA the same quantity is -21.9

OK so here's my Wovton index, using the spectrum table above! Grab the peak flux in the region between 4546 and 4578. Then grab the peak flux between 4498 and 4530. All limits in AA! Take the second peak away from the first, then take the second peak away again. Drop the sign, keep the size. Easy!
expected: 23.9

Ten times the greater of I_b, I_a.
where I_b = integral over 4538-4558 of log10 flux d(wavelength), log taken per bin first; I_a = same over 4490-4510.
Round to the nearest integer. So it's 275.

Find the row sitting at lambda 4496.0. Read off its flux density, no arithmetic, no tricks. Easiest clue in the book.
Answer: 23.3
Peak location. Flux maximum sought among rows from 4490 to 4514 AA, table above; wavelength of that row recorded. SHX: 4504.0 AA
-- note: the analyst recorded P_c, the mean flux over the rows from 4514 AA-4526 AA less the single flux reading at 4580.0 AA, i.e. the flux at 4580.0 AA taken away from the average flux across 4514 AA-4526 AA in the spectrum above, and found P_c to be -2.0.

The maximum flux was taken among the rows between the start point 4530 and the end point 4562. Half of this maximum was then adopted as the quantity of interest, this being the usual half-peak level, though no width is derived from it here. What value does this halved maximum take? 12.6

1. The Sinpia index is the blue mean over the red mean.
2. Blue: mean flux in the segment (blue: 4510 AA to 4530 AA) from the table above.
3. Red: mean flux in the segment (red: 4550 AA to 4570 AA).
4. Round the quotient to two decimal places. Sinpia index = 0.92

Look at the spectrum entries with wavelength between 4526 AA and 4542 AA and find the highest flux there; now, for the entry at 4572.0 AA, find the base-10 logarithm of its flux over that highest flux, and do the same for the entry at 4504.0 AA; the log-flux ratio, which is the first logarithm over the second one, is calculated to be 2.0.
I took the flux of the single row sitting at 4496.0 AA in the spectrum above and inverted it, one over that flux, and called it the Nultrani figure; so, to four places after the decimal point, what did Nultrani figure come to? 0.0429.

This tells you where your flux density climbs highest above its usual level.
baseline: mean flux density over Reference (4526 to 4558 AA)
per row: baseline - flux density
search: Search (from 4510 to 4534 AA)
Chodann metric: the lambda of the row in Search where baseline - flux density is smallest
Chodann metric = 4516.0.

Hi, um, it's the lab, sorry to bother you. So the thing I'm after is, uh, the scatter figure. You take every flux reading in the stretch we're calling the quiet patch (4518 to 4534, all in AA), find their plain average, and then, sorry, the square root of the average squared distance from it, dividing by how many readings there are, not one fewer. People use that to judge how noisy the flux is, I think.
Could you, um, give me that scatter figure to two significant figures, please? 1.0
